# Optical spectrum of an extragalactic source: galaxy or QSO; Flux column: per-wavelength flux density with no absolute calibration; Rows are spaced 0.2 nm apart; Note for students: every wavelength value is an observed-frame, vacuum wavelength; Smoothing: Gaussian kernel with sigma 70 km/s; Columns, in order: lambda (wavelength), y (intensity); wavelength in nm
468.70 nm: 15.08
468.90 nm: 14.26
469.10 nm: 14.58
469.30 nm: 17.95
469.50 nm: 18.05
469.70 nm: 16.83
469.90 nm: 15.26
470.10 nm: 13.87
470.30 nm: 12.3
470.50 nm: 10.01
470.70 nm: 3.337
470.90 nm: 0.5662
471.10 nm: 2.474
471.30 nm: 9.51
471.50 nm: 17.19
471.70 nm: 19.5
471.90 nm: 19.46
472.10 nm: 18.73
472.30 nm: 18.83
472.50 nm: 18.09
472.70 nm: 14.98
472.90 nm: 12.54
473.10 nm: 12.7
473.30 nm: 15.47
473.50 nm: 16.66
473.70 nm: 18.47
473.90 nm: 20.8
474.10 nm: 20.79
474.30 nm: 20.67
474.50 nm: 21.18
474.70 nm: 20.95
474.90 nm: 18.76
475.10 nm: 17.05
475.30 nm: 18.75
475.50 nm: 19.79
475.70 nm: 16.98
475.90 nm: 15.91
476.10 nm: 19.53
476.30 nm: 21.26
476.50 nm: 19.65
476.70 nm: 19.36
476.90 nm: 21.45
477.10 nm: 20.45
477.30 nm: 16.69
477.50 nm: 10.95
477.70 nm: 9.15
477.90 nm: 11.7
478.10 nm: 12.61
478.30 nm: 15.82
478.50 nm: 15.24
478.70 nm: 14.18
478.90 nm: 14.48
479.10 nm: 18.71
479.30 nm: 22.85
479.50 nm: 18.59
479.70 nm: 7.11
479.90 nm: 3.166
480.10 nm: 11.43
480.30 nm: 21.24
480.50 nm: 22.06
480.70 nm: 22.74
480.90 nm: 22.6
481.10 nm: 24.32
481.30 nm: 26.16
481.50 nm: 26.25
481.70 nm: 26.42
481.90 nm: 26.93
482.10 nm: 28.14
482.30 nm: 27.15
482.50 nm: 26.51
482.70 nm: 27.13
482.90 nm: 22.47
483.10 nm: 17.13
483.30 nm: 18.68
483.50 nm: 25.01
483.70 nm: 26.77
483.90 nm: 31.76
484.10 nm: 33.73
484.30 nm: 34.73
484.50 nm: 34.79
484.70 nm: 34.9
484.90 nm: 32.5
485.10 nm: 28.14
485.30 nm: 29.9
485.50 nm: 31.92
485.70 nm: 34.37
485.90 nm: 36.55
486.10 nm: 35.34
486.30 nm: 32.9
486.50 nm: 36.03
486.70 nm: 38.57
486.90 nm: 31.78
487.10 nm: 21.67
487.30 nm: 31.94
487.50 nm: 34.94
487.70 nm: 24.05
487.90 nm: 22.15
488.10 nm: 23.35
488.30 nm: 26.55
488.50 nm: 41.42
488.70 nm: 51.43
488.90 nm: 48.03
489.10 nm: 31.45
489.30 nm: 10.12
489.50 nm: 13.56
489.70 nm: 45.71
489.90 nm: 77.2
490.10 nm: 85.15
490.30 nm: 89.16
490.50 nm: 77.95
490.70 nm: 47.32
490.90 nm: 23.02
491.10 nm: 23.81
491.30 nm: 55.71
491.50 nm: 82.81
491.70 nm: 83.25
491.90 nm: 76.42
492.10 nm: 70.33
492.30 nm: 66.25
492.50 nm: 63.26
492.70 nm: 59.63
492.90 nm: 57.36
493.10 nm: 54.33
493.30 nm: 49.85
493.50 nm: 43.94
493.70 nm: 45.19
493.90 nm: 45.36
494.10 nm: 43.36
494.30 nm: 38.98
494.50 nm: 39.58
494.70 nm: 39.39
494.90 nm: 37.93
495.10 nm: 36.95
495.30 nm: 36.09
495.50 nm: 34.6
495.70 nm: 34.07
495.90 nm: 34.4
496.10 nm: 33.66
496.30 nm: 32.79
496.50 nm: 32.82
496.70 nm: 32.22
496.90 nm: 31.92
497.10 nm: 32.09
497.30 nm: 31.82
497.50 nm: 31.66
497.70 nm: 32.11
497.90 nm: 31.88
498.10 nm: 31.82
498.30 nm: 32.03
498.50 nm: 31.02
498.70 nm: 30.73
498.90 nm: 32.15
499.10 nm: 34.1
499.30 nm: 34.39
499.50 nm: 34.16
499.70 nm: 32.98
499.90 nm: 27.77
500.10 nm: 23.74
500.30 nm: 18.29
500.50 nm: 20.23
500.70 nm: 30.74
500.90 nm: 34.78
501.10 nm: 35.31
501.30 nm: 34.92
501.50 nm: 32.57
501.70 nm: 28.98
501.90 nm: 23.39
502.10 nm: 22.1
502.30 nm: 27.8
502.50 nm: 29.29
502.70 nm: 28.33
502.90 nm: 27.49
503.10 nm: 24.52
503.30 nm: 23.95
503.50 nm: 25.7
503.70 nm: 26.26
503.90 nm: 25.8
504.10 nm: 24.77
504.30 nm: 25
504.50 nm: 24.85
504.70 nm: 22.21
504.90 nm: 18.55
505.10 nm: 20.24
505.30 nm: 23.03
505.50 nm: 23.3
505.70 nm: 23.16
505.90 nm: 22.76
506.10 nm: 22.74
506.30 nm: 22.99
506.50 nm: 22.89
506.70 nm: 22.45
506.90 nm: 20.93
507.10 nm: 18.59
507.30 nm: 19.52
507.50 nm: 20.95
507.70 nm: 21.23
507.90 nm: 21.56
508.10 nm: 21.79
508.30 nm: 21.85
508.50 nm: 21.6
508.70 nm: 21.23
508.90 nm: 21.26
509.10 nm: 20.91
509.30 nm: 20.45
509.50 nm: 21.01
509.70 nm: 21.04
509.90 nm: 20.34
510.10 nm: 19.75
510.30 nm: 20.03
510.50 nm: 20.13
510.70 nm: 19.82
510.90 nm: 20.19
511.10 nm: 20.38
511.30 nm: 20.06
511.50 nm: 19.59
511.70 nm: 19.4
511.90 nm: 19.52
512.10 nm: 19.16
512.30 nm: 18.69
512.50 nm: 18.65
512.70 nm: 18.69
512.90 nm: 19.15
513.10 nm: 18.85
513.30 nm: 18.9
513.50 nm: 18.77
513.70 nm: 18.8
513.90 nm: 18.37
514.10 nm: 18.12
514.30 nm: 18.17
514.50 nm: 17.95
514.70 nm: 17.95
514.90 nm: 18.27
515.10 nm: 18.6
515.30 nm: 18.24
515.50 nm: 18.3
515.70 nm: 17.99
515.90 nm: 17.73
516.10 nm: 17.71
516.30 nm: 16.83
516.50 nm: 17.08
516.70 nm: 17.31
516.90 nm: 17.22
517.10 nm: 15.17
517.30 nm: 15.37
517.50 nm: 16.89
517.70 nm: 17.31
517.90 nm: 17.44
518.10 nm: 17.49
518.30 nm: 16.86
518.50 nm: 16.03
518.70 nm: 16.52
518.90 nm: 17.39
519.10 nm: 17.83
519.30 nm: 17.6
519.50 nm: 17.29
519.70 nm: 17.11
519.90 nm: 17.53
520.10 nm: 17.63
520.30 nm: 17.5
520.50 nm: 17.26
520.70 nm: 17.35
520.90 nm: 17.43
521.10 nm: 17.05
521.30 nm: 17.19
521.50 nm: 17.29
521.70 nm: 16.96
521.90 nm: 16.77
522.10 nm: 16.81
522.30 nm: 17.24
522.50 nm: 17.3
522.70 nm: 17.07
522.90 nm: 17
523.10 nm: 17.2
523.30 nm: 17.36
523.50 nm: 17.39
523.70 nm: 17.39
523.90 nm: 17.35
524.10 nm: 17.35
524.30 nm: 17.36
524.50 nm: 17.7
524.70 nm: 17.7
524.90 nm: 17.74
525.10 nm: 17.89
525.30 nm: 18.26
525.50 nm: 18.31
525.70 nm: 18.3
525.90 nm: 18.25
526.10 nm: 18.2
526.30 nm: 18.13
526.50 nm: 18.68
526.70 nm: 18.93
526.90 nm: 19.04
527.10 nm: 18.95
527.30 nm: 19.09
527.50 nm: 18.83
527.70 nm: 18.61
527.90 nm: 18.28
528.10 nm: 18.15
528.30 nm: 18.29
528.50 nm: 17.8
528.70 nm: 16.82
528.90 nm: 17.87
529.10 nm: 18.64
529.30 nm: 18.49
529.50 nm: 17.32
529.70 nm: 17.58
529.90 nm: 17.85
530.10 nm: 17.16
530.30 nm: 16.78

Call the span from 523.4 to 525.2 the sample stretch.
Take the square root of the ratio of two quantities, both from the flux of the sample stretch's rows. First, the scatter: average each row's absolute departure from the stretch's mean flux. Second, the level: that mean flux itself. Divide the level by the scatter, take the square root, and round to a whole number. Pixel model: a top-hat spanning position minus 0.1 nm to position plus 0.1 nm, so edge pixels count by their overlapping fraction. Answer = 10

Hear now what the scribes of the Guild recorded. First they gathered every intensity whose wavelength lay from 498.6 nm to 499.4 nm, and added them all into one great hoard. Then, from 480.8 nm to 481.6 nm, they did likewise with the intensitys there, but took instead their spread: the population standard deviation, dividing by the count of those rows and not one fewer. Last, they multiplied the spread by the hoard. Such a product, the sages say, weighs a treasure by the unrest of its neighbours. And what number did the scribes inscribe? 197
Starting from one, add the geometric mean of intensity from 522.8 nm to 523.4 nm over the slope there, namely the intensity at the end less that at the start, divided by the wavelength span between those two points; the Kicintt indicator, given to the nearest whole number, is 20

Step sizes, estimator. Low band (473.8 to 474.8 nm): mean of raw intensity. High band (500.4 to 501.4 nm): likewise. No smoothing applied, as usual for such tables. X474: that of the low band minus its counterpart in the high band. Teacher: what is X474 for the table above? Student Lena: -10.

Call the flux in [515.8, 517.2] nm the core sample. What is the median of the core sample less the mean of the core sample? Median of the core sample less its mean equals 0.21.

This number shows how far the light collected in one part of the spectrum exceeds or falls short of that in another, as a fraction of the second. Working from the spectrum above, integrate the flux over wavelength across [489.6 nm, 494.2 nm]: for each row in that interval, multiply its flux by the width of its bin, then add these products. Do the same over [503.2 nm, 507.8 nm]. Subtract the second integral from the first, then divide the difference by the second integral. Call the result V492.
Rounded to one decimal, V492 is 1.6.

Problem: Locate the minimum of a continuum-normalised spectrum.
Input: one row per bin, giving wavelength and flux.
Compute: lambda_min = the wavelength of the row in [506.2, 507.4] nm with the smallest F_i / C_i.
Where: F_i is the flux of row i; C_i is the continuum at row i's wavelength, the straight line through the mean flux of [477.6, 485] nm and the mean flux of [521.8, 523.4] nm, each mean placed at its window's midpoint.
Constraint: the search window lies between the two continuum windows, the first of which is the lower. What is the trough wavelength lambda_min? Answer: 507.10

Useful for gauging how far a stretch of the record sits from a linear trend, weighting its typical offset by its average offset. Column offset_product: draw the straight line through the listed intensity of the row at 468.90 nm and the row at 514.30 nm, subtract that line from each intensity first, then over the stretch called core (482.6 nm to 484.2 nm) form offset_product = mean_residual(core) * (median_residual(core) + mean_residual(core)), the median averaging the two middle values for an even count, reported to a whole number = 198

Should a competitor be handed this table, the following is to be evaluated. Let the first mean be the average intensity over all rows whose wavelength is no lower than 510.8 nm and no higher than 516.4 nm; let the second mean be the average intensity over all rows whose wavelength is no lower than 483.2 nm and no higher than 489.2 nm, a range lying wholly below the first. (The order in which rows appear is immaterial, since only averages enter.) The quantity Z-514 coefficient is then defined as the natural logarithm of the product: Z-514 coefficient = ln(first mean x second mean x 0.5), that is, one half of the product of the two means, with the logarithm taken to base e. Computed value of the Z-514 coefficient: 5.71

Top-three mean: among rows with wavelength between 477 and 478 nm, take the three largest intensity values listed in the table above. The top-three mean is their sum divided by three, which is 16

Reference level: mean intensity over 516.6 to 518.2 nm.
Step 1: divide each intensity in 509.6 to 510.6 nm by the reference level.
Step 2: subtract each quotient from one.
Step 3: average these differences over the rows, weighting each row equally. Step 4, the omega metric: -0.21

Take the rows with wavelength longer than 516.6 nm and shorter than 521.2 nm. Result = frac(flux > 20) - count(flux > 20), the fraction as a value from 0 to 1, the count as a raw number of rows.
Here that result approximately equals 0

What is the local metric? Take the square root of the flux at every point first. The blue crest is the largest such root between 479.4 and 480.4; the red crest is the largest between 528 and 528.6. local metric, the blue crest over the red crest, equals 1.08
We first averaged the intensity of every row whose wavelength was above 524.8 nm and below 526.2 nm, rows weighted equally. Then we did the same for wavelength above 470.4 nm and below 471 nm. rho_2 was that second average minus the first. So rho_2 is -13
